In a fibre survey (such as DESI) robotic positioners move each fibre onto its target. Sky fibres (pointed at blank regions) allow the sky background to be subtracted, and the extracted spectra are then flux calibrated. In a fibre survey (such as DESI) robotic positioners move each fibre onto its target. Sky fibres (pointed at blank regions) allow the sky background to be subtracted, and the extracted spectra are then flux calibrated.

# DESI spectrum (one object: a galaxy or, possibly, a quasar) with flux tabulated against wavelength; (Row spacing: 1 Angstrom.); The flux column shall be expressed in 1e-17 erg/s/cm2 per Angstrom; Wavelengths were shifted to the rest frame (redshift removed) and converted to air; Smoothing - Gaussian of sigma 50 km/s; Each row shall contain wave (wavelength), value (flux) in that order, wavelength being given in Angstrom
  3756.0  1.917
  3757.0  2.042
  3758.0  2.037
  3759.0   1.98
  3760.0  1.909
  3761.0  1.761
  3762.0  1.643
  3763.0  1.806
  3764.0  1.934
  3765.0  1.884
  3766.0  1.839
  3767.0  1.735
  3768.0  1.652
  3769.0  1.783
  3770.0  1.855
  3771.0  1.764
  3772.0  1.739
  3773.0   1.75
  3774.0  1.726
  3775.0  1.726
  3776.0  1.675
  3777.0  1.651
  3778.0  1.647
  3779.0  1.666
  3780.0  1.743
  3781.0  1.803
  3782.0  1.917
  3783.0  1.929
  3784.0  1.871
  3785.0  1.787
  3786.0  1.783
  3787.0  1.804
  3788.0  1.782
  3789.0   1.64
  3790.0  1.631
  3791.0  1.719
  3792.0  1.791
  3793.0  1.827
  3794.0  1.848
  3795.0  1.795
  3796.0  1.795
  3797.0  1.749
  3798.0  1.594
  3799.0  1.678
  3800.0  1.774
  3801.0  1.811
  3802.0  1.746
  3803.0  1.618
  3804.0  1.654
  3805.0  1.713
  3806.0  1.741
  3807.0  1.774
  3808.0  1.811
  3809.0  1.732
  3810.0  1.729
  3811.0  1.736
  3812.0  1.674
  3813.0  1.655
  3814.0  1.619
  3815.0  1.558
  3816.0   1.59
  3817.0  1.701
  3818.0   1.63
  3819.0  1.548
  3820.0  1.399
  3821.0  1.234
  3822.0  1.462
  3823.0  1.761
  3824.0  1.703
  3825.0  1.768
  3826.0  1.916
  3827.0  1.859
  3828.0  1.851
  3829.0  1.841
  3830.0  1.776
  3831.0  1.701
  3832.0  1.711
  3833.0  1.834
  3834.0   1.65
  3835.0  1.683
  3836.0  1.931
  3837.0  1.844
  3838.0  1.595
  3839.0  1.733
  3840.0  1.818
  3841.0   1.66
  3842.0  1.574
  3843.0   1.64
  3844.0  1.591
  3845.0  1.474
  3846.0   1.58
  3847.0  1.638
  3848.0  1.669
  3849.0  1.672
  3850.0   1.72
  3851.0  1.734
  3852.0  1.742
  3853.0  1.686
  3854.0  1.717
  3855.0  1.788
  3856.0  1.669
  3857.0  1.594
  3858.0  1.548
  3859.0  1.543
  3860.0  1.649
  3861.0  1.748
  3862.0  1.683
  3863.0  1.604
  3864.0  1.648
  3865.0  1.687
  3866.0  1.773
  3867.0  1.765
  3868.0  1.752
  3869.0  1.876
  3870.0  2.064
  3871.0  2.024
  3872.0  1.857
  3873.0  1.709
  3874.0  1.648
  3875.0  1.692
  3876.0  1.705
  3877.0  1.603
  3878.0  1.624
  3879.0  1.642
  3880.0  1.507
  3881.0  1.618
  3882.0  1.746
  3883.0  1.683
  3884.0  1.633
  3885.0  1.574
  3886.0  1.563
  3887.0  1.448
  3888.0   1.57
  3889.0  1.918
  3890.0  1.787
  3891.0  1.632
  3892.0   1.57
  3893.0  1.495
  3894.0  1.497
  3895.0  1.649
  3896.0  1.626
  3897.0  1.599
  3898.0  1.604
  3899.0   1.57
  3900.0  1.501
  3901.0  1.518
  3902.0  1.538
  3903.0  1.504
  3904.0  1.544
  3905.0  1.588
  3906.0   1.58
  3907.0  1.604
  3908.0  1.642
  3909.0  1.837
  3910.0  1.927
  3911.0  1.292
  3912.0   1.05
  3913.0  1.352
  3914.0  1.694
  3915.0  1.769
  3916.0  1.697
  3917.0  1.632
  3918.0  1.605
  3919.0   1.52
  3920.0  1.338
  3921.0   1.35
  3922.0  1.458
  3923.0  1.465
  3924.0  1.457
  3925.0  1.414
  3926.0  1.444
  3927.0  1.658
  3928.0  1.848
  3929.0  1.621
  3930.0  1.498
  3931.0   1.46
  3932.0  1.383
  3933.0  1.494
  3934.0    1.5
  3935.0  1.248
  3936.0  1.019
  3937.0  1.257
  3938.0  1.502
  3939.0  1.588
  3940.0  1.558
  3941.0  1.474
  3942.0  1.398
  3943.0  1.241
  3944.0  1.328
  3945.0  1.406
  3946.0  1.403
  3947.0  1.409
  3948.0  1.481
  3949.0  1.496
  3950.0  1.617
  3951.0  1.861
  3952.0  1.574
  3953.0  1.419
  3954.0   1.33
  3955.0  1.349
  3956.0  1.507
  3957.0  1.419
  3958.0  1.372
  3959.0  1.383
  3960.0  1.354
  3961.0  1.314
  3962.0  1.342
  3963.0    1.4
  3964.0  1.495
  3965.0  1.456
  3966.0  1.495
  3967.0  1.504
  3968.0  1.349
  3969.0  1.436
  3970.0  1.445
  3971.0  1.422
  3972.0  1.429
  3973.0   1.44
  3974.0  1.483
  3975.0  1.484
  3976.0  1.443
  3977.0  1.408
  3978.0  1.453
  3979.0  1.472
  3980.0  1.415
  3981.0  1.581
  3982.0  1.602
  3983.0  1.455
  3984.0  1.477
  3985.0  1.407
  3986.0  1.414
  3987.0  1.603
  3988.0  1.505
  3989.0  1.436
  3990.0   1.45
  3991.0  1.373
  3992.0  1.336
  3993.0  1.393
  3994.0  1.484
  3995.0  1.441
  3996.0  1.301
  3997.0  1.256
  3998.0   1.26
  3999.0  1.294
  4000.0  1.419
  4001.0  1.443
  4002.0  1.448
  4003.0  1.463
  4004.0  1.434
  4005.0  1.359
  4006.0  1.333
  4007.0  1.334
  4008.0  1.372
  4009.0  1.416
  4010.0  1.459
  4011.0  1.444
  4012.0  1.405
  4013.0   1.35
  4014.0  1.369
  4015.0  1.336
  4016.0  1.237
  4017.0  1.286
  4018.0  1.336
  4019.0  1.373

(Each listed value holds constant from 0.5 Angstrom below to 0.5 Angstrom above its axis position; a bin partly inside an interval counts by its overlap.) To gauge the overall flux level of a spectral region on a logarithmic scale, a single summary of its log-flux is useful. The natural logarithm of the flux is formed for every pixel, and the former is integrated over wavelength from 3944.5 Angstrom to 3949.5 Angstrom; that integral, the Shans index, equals 1.82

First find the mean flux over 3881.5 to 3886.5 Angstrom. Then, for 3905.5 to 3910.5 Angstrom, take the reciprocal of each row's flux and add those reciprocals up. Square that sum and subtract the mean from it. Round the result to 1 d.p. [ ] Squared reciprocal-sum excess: 6.9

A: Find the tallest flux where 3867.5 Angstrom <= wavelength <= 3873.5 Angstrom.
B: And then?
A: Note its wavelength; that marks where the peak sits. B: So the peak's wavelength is 3870.0 Angstrom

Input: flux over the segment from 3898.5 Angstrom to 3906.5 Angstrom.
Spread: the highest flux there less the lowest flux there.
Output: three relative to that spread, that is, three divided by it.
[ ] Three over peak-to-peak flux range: 34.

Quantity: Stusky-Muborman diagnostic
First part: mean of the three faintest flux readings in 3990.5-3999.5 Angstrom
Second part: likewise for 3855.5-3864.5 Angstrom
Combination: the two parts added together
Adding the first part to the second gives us 2.83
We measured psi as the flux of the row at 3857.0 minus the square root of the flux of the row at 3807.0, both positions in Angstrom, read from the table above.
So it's 0.3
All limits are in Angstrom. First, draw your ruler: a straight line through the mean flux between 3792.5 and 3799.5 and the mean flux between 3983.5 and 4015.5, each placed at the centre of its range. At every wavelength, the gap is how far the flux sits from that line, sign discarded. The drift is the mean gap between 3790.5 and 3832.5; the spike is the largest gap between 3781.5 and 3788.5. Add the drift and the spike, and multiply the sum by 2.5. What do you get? 0.60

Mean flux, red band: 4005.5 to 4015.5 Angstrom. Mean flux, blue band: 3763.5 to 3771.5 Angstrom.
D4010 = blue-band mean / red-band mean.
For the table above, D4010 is 1.31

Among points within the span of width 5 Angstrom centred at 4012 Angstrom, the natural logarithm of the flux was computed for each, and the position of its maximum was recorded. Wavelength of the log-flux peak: 4010.0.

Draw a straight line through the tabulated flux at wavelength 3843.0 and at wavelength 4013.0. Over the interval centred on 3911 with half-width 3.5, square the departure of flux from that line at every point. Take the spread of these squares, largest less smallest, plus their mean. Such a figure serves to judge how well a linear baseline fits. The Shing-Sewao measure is 0.30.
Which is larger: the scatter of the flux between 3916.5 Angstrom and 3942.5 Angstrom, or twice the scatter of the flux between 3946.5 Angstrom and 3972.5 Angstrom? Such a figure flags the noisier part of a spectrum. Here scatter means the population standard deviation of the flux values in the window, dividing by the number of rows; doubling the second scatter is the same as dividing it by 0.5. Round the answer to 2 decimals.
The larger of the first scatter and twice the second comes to 0.22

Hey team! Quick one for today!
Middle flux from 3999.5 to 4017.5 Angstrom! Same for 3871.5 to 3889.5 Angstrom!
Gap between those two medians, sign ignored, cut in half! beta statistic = 0.12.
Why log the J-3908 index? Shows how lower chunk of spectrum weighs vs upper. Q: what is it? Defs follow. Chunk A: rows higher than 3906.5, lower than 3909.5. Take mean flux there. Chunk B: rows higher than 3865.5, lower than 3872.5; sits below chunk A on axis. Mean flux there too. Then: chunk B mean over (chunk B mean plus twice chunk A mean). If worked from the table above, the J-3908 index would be 0.356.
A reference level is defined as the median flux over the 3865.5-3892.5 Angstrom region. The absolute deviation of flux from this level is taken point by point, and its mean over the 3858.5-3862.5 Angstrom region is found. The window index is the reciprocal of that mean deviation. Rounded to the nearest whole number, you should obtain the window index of 17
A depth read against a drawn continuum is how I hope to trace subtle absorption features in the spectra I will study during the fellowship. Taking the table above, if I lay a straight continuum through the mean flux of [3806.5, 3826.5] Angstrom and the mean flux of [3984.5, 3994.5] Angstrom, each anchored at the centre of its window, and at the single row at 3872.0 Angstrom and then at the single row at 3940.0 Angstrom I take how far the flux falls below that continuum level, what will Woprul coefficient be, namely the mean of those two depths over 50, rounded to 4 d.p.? -0.0033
